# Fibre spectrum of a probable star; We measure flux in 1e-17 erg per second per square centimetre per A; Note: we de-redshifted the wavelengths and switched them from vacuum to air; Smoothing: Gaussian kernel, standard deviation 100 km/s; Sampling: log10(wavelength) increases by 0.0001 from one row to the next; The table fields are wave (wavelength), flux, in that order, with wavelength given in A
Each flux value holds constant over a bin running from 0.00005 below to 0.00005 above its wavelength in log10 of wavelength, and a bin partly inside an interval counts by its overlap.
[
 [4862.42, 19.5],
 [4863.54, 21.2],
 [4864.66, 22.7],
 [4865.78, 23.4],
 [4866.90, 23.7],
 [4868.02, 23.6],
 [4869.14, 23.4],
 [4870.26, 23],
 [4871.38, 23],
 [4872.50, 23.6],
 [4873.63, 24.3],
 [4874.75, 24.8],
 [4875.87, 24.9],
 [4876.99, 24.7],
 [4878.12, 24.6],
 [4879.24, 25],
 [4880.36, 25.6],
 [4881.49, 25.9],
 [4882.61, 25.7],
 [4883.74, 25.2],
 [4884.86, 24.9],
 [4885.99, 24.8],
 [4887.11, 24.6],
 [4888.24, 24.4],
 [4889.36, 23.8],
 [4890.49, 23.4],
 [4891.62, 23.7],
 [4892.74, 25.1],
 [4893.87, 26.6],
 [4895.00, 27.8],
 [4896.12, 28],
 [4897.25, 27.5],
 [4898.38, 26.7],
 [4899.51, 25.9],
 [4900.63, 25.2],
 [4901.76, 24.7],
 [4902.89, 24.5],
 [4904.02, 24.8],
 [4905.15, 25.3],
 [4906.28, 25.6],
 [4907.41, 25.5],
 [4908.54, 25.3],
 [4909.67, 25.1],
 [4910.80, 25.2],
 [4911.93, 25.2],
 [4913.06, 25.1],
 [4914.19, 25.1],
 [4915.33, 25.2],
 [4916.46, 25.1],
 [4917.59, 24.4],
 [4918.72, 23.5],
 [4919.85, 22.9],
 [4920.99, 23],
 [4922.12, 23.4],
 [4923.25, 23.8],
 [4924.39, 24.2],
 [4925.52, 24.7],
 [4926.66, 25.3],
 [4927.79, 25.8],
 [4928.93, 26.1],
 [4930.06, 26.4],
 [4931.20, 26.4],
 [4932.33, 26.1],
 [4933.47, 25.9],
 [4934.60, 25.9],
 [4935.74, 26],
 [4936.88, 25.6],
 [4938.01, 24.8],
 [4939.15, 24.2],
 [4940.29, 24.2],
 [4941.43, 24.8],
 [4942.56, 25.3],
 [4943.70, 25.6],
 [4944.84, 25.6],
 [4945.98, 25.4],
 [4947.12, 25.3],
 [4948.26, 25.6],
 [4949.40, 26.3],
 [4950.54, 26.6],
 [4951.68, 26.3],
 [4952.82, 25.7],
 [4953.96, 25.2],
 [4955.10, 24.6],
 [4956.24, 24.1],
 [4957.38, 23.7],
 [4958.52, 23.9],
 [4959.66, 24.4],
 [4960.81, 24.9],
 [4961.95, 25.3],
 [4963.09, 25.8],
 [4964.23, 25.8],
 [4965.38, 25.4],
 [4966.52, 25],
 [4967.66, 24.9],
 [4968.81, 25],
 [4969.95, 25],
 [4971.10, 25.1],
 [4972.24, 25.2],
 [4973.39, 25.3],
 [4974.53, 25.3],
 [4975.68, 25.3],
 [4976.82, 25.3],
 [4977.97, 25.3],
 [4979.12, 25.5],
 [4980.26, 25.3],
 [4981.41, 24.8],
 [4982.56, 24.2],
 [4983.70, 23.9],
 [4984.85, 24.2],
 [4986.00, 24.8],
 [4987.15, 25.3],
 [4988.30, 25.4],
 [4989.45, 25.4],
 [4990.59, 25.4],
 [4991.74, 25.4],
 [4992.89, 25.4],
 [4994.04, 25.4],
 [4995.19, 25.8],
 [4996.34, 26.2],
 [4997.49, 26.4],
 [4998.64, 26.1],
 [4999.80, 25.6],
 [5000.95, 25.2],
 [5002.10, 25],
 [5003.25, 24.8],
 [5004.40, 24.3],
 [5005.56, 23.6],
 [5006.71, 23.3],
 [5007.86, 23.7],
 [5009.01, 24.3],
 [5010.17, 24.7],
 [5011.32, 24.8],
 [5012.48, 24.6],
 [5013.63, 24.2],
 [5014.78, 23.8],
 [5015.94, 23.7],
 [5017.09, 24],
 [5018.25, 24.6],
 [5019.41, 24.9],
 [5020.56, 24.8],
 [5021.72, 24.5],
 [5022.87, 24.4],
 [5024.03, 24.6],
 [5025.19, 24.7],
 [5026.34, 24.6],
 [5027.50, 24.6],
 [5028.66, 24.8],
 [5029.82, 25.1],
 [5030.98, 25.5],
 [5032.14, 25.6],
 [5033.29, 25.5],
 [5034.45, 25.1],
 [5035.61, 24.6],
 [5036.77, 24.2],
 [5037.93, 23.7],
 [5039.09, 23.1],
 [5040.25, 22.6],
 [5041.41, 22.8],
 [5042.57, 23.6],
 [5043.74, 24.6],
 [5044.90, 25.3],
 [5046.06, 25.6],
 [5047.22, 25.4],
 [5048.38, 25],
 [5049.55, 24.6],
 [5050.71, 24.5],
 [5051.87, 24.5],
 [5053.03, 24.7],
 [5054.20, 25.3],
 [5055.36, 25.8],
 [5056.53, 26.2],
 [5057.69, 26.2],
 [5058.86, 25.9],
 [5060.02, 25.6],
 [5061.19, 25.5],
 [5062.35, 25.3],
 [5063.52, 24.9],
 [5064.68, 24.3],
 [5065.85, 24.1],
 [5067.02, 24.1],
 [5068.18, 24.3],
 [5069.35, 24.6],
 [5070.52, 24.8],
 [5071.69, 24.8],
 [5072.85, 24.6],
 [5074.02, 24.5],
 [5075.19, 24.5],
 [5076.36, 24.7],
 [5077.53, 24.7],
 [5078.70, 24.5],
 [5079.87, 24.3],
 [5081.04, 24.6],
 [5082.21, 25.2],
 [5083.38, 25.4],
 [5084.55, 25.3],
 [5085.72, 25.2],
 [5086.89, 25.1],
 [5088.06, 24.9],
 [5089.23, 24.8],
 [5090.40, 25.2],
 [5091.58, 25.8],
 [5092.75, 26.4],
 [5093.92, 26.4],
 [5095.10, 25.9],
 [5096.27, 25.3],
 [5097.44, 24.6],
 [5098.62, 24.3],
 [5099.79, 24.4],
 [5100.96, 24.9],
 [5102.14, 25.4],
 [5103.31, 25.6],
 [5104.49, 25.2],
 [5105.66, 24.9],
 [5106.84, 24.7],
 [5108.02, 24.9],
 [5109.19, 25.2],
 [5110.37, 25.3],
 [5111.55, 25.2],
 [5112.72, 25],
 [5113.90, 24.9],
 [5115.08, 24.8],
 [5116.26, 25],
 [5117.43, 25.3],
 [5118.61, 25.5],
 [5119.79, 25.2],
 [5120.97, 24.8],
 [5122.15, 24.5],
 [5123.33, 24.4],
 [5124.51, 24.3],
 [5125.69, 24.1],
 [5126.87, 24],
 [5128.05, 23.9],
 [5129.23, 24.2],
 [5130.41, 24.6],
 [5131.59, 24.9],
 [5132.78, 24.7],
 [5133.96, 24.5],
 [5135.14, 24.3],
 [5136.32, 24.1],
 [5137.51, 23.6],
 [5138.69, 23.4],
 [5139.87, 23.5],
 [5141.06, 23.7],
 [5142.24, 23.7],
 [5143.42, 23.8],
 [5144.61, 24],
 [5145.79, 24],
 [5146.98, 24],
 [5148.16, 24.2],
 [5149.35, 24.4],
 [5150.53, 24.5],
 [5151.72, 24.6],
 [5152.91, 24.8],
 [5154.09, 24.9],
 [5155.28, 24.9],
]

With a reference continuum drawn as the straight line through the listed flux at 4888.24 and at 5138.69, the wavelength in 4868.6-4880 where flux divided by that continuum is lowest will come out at 4870.26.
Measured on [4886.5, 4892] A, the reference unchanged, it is 4890.49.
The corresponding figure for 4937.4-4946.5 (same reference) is 4939.15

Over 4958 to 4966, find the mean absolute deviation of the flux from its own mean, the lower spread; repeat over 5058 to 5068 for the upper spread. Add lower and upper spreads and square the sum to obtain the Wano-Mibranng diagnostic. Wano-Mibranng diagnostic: 1.4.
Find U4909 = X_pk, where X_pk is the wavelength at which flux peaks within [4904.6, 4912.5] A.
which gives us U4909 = 4906.28 A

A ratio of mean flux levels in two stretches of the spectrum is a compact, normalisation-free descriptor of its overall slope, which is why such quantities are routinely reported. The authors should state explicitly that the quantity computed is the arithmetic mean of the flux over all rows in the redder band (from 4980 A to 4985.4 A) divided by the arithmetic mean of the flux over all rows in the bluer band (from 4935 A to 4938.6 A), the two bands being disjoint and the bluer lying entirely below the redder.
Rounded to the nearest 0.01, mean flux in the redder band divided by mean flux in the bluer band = 0.96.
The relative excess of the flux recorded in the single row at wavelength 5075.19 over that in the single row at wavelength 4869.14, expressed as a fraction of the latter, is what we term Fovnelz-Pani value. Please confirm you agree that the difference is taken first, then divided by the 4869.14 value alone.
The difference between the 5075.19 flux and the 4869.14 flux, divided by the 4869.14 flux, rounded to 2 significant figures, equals 0.047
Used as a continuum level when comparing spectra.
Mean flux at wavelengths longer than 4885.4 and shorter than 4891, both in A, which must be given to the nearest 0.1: 24.2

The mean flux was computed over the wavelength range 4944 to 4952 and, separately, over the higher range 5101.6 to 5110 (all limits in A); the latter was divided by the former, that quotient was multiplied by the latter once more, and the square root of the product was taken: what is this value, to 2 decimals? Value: 4.94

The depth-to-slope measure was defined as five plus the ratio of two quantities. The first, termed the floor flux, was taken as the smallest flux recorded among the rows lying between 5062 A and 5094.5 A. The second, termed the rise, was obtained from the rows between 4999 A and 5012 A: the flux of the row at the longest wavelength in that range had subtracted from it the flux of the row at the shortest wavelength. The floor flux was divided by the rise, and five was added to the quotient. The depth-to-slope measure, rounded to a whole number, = -25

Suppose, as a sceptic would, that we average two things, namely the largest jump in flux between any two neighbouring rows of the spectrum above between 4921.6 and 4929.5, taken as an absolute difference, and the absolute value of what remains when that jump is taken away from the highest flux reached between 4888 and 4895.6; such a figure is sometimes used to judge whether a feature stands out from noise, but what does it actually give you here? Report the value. 13.9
